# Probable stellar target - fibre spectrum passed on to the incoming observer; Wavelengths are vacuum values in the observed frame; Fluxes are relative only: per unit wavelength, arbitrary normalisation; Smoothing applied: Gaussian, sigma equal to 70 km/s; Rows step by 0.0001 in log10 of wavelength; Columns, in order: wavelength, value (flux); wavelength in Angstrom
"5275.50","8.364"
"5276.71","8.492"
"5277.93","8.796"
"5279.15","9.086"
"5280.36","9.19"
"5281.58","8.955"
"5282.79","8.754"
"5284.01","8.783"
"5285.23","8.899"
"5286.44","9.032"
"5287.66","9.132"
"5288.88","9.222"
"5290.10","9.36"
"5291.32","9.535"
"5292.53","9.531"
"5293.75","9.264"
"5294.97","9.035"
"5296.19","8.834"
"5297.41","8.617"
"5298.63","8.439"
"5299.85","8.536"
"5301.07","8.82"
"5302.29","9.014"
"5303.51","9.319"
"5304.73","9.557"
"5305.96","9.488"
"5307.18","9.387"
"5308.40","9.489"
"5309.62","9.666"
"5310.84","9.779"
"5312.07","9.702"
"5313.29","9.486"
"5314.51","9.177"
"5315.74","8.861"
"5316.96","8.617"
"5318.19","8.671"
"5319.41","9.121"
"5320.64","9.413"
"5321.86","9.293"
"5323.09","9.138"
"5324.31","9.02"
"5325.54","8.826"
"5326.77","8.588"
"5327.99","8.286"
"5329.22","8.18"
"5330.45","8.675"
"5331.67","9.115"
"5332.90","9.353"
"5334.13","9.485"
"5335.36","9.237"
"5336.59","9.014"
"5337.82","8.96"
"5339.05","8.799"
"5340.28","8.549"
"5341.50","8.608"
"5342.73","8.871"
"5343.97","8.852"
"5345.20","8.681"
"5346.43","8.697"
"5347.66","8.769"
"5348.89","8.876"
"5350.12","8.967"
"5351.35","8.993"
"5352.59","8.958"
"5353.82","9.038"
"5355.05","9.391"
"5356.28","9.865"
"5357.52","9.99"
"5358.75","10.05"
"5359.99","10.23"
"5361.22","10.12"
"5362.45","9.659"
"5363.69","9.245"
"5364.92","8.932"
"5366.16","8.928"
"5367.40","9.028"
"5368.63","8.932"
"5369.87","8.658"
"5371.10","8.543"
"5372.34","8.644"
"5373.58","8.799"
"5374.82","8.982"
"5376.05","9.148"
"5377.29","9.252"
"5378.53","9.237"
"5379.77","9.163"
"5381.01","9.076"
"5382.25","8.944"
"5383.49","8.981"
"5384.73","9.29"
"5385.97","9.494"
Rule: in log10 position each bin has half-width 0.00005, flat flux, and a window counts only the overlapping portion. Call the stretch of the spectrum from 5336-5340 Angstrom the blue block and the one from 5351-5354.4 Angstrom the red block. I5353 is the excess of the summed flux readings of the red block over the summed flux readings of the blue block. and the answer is 0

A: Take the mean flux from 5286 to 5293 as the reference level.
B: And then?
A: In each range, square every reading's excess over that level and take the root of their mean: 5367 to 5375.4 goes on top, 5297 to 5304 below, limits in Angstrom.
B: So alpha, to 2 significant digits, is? 0.90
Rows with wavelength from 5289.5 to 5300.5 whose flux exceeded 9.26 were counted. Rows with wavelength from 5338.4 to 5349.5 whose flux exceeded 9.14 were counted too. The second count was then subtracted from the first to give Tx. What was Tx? 4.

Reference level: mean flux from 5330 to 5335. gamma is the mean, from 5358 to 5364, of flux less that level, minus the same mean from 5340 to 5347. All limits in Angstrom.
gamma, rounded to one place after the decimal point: 1.2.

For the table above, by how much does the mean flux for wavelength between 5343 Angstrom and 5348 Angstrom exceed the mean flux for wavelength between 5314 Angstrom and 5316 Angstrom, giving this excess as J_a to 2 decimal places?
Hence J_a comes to -0.27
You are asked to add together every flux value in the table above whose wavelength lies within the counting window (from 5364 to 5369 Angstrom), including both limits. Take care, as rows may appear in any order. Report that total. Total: 35.8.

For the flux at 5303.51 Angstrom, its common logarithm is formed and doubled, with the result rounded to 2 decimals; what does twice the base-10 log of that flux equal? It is 1.94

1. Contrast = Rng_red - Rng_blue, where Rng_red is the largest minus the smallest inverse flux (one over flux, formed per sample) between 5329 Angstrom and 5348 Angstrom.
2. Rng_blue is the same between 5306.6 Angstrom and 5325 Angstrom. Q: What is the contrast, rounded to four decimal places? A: 0.0030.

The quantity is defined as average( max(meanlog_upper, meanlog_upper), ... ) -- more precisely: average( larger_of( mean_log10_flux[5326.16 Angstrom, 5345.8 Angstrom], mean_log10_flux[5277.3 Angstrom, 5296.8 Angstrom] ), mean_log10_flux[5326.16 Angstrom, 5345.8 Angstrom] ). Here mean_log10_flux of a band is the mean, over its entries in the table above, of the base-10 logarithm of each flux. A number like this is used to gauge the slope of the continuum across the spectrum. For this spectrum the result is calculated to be 0.952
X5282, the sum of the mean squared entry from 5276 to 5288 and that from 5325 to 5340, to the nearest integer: 158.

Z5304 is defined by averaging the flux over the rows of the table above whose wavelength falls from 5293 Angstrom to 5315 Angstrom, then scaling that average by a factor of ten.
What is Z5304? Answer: 92.0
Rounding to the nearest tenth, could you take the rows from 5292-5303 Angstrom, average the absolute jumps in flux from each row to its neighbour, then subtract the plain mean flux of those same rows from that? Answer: -8.7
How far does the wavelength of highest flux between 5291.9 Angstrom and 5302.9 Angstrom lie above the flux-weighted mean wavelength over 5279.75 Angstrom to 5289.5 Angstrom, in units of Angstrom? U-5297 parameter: 7.9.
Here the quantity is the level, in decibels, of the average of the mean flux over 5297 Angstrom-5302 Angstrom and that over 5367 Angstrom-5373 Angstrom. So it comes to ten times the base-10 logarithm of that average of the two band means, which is 9.39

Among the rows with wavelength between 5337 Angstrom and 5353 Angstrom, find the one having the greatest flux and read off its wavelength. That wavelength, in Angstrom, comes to 5351.35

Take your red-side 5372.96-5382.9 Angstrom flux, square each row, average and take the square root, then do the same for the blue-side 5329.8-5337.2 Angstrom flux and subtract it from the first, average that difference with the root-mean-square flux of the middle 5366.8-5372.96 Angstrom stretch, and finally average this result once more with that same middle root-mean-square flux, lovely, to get 6.55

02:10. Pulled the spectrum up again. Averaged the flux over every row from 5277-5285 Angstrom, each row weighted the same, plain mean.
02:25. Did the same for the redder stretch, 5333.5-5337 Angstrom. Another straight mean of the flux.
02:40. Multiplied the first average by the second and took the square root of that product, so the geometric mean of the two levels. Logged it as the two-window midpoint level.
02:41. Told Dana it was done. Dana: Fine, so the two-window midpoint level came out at 9.1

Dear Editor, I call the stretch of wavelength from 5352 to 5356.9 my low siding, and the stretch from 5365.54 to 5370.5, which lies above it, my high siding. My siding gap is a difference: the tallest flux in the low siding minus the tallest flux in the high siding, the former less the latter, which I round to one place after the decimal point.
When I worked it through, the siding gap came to 0.8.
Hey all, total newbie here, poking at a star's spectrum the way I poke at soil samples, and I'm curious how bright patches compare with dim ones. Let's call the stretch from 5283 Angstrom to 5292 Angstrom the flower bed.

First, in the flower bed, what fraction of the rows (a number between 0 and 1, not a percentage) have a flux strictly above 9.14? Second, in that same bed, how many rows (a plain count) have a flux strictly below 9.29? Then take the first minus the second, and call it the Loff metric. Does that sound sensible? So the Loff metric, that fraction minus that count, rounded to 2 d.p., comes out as -4.57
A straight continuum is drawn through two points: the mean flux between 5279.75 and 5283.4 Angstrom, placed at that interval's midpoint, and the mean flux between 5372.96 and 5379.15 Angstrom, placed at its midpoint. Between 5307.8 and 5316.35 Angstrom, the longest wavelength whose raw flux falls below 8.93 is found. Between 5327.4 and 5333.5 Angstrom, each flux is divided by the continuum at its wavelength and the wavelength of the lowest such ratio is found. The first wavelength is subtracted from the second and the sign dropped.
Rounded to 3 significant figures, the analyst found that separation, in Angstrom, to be 13.5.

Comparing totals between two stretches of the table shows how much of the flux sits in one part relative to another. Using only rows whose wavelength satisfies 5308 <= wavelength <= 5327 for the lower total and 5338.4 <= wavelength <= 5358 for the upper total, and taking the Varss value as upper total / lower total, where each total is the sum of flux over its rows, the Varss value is 0.98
